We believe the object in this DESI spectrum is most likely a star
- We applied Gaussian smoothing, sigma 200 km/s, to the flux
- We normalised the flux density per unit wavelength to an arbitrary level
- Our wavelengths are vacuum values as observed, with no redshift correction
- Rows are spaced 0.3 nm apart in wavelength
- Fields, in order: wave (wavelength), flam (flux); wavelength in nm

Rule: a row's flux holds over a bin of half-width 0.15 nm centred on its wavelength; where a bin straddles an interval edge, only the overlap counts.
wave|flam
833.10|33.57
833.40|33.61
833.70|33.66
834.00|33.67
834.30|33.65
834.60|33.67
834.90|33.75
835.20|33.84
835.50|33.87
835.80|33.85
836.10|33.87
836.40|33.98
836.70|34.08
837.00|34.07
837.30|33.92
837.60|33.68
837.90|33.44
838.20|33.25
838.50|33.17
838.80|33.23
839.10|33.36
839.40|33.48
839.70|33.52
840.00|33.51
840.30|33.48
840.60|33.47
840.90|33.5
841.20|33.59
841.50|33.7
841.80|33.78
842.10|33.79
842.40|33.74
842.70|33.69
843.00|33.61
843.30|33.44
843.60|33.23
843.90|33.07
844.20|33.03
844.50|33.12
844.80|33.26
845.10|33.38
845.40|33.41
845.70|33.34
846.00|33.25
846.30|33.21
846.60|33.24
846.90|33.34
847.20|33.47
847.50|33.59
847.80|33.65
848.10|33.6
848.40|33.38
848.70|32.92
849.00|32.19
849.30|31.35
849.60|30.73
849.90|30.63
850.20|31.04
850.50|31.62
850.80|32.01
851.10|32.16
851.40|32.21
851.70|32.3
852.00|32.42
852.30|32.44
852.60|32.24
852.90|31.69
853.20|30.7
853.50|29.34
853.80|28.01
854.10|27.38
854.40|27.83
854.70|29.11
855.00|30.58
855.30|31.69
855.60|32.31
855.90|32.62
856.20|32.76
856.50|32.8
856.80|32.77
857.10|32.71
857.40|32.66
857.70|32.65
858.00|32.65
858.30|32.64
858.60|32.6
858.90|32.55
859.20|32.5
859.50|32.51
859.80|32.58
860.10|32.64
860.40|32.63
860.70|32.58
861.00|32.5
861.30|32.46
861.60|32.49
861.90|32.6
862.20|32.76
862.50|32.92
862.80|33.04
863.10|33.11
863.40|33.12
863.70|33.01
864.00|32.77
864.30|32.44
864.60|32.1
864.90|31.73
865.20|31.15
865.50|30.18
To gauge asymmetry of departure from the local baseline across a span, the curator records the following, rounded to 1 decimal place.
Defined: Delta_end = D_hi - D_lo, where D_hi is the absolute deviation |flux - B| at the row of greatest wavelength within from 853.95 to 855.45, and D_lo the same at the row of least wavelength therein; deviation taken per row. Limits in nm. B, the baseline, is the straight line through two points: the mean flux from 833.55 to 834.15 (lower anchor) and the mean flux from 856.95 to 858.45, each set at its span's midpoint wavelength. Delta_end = -4.4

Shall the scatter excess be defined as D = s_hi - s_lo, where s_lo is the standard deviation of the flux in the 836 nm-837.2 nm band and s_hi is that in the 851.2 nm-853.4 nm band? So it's 0.5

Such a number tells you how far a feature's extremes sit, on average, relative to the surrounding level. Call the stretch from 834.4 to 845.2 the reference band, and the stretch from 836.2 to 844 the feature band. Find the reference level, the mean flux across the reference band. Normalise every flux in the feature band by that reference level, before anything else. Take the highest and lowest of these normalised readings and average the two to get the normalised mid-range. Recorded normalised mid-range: 1.00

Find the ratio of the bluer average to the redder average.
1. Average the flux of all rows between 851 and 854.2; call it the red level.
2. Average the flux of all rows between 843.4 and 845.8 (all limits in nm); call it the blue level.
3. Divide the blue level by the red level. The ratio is 1.07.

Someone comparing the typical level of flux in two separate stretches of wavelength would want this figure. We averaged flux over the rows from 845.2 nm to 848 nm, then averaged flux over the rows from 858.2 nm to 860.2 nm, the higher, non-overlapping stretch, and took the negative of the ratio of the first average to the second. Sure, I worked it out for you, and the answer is -1.025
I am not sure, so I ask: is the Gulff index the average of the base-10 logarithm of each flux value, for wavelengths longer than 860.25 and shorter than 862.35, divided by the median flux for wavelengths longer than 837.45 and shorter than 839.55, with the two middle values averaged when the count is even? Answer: 0.0453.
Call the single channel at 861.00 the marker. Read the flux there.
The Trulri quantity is 32.5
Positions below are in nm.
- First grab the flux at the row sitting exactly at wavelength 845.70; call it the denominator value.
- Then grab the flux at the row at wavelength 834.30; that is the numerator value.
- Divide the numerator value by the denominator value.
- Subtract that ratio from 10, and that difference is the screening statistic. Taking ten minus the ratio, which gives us 8.991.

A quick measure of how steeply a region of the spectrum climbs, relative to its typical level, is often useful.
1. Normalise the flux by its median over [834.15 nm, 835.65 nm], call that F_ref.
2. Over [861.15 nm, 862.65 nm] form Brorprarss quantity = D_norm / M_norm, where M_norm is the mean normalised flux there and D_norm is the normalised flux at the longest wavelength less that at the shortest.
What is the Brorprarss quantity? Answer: 0.014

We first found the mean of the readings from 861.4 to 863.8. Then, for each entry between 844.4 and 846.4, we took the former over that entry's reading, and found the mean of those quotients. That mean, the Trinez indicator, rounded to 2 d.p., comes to 0.99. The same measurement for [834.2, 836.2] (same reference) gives 0.97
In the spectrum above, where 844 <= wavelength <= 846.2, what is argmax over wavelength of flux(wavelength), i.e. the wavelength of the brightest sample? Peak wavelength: 845.40 nm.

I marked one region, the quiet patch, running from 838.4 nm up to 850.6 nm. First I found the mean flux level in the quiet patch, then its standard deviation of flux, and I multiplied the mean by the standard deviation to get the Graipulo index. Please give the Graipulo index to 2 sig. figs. 27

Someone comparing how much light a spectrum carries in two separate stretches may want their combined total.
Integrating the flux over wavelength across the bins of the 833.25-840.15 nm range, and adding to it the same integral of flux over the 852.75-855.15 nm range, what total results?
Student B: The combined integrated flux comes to 303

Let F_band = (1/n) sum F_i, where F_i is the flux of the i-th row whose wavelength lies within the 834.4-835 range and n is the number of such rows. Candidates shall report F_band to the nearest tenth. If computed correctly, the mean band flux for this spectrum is 33.7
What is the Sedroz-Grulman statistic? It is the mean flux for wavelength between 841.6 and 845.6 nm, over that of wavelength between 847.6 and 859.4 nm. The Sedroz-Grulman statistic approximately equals 1.05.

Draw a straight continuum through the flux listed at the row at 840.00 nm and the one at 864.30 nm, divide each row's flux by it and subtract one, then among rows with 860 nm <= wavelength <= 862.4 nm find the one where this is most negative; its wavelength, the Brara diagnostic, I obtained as 861.30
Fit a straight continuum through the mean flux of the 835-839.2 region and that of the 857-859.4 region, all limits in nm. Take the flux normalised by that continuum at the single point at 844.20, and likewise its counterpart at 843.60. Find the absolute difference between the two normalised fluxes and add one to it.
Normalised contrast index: 1.01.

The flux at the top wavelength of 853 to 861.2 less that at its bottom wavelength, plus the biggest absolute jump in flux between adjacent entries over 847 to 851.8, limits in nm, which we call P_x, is 2.6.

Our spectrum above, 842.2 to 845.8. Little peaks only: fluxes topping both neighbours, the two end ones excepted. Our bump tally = 1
